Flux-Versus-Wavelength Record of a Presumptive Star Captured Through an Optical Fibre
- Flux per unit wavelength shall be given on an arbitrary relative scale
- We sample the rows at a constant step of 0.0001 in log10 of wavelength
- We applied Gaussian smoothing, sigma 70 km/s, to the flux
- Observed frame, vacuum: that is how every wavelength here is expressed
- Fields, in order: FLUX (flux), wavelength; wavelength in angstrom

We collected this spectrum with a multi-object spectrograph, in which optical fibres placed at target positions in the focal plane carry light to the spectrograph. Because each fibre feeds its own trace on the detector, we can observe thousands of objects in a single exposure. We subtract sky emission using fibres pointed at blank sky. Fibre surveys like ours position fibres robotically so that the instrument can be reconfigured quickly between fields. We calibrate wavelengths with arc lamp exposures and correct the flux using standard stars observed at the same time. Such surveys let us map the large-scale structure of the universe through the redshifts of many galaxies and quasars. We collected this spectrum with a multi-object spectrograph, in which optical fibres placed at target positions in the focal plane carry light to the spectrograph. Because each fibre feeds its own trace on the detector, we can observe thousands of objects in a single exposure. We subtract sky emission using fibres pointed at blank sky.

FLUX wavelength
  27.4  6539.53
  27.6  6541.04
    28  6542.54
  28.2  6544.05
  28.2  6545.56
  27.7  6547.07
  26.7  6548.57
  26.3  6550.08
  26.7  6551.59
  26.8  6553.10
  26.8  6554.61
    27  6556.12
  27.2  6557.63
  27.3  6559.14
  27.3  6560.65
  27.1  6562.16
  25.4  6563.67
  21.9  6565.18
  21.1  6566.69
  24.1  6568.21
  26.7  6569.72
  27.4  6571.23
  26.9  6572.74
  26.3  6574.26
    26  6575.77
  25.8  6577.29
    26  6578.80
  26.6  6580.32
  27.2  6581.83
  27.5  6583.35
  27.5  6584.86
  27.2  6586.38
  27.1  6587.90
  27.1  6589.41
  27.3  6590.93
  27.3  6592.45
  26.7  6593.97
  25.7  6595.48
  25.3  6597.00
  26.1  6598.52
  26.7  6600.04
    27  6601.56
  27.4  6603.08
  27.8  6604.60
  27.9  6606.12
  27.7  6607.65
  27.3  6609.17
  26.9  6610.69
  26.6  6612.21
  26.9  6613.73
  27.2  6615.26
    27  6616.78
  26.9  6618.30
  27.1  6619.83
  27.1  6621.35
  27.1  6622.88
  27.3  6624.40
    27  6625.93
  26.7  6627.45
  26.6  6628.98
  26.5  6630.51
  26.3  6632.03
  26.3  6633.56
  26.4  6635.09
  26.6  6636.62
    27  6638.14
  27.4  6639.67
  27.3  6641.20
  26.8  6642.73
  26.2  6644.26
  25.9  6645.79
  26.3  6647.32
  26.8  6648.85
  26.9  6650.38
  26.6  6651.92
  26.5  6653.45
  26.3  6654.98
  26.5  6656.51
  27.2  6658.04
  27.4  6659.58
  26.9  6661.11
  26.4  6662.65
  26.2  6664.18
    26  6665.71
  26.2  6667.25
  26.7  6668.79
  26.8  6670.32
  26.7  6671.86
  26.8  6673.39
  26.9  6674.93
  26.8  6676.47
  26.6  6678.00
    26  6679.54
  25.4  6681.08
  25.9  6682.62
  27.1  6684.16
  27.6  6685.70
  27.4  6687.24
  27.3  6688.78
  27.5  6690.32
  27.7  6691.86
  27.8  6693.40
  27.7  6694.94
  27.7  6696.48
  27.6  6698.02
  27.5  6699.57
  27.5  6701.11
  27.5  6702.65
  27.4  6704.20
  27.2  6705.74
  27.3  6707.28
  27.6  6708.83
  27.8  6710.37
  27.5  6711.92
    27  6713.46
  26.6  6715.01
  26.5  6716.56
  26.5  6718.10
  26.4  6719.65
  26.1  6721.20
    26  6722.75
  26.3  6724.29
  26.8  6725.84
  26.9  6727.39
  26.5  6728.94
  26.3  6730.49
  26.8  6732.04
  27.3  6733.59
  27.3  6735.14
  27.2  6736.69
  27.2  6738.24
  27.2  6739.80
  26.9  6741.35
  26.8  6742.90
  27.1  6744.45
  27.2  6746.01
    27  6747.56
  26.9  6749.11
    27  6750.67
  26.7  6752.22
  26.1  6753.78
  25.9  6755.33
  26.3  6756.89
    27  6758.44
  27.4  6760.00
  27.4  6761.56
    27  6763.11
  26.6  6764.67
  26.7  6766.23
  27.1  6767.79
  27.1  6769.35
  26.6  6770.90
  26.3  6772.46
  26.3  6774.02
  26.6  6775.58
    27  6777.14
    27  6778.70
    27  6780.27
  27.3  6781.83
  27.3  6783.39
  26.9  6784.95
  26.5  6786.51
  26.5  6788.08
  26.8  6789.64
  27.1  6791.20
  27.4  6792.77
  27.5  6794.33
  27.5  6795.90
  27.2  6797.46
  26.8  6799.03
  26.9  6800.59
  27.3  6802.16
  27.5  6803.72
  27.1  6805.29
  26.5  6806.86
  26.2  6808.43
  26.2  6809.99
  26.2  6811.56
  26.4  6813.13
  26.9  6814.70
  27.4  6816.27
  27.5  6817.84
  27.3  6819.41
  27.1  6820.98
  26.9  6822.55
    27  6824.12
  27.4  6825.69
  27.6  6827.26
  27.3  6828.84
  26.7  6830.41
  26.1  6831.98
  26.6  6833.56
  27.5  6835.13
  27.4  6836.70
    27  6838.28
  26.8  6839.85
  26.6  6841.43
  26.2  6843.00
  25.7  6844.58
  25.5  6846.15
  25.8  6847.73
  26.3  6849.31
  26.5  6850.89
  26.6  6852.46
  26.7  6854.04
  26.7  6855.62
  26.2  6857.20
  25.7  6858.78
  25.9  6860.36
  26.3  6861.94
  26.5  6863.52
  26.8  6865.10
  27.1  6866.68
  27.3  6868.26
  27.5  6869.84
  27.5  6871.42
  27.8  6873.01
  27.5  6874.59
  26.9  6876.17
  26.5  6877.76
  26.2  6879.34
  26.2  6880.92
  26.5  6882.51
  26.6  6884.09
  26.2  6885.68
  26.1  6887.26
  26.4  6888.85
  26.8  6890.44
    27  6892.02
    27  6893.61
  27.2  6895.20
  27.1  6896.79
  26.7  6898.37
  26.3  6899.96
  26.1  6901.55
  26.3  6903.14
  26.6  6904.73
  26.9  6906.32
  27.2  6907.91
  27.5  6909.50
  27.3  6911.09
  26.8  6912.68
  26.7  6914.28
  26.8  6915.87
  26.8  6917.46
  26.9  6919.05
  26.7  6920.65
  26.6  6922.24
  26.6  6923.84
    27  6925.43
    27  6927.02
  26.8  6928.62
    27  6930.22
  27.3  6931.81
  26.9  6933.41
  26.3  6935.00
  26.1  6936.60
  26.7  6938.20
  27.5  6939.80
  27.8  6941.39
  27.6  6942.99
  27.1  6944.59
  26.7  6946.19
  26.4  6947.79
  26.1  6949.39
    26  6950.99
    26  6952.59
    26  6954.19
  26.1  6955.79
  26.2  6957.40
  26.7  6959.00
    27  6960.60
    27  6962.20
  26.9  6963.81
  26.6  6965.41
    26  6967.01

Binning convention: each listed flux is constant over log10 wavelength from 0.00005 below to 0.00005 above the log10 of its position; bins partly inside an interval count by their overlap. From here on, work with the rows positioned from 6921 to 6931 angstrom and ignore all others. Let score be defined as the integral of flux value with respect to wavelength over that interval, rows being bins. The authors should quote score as 268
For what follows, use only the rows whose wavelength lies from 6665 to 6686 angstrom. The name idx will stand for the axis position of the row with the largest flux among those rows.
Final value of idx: 6685.70 angstrom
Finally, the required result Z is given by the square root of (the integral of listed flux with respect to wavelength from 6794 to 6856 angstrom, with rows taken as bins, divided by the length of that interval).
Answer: 5.18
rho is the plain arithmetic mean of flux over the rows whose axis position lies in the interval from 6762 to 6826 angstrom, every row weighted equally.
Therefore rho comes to 26.9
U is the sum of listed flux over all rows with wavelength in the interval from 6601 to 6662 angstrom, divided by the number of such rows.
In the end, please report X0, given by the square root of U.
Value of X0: 5.19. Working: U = 26.89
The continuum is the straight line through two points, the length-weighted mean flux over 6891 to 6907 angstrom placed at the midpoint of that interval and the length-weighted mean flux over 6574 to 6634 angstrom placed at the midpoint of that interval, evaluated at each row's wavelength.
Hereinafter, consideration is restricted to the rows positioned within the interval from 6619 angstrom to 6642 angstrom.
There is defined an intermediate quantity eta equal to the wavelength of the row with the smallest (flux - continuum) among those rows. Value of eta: 6632.03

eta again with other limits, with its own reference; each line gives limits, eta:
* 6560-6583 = 6566.69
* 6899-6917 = 6901.55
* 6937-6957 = 6950.99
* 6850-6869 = 6858.78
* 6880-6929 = 6887.26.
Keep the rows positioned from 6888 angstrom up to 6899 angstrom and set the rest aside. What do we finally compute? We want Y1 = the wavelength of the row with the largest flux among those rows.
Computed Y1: 6895.20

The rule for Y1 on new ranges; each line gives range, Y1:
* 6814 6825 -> 6817.84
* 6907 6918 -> 6909.50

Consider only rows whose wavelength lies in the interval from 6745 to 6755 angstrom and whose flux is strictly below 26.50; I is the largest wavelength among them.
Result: 6753.78 angstrom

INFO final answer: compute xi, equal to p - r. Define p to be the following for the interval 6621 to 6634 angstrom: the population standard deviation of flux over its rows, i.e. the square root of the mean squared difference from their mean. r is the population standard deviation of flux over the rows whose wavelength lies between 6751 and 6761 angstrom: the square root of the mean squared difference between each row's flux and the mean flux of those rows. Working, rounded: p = 0.35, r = 0.52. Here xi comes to -0.17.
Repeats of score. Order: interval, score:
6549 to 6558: 241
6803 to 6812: 240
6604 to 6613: 246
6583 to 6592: 246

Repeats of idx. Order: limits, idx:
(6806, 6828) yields 6827.26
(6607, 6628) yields 6607.65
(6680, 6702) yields 6693.40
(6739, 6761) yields 6760.00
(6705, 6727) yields 6710.37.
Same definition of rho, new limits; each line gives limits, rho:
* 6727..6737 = 26.9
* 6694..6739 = 27.0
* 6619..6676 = 26.7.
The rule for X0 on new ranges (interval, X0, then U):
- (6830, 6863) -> 5.14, 26.42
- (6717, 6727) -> 5.13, 26.35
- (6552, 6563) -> 5.20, 27.07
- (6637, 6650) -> 5.17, 26.71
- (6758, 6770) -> 5.20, 27.04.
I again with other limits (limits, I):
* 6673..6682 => 6681.08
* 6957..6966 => 6957.40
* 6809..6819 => 6813.13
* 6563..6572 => 6568.21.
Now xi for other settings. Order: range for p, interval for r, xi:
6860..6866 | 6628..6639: 0.10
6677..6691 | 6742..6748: 0.62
